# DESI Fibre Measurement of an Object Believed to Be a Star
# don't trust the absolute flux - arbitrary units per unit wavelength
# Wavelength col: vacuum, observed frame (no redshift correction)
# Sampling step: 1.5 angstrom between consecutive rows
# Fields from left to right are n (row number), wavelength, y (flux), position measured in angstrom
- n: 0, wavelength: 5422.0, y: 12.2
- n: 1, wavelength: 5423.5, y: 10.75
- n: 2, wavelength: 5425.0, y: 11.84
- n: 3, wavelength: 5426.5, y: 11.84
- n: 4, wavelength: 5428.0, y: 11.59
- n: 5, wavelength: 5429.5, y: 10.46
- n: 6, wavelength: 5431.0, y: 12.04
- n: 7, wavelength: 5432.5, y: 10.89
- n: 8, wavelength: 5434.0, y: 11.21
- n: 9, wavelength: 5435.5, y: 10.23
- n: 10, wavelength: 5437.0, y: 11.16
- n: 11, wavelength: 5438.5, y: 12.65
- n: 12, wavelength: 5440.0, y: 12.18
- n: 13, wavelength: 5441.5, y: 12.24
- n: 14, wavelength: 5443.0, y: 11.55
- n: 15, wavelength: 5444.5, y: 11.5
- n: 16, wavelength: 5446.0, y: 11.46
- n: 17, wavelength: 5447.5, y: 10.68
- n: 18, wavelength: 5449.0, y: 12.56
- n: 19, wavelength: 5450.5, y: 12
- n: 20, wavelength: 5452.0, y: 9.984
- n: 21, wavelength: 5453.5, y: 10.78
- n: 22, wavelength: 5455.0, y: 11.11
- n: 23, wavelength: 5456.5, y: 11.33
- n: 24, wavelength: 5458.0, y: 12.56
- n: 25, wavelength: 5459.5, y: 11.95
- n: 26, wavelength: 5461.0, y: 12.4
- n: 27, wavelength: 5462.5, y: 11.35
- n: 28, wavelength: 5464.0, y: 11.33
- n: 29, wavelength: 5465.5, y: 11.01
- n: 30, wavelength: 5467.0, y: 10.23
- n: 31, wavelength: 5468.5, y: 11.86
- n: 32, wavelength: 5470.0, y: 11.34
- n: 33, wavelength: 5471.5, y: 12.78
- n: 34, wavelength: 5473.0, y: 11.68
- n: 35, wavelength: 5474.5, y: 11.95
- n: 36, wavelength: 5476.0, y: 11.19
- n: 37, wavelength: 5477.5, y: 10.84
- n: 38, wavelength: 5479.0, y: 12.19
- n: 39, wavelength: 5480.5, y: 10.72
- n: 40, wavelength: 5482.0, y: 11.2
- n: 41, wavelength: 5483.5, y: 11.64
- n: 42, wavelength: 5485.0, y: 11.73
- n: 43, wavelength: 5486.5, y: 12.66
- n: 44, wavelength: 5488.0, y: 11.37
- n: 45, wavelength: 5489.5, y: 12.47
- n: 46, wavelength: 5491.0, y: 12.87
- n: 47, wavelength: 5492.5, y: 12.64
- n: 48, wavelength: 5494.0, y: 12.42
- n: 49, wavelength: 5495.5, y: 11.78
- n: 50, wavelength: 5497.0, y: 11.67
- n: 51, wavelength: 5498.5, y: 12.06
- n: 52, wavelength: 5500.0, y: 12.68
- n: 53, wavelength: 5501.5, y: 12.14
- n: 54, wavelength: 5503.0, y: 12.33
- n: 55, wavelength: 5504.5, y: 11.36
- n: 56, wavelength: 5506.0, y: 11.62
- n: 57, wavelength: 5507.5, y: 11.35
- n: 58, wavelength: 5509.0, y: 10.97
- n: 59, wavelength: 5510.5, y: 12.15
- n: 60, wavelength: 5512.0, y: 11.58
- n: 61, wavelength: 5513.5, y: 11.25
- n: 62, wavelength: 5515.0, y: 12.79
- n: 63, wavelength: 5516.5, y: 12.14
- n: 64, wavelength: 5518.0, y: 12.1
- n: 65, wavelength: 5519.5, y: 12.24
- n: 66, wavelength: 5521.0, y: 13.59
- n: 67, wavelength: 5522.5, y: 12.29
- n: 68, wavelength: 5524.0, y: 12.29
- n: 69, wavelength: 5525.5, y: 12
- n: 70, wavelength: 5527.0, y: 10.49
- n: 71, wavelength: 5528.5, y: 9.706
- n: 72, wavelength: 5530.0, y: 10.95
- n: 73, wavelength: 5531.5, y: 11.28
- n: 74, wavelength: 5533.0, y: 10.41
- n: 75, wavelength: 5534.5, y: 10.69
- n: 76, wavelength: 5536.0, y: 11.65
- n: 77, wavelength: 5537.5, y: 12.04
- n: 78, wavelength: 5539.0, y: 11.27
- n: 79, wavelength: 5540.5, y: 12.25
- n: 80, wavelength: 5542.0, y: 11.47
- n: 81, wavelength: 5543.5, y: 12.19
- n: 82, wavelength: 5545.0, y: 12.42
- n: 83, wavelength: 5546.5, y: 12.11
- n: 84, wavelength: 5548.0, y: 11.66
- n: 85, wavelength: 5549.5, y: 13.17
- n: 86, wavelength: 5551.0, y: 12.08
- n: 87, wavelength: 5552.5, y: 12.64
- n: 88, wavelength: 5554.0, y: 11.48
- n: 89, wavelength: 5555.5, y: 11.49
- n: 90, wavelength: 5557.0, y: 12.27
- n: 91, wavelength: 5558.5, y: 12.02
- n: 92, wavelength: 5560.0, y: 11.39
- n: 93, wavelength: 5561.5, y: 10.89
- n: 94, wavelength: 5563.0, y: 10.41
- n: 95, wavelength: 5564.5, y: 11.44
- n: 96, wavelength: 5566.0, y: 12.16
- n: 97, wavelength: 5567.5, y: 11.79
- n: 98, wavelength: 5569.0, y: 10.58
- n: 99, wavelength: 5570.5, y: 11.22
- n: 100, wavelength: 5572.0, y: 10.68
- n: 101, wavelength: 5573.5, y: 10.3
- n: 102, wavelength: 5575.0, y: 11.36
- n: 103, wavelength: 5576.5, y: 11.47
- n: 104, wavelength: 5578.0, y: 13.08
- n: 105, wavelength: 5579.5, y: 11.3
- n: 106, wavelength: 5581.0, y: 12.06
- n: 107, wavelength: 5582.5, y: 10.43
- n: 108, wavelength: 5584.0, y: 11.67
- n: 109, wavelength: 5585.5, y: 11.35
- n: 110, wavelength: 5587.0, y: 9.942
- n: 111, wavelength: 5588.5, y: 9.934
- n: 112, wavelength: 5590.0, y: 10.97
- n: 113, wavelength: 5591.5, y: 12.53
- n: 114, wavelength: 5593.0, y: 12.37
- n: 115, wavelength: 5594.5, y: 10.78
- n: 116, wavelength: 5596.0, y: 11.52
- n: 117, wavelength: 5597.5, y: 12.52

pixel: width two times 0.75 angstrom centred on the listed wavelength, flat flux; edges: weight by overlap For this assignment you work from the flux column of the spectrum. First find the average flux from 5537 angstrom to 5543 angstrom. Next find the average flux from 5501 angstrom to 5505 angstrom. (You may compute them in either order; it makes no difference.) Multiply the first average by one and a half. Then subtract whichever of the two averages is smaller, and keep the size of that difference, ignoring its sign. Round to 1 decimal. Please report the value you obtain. 5.9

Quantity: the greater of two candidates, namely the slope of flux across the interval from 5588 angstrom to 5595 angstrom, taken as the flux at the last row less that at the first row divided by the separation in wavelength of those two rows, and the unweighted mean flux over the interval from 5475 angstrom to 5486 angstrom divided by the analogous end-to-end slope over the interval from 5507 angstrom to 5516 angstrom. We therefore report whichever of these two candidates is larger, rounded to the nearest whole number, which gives 59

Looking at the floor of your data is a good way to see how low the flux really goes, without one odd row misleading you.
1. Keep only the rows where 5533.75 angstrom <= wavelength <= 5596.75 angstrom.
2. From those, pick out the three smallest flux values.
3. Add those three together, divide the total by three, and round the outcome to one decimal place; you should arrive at 10.1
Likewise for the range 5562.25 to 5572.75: 10.6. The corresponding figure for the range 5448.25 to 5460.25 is 10.6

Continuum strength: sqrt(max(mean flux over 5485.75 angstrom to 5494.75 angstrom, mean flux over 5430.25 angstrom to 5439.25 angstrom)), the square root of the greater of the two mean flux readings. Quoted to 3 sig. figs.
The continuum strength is 3.52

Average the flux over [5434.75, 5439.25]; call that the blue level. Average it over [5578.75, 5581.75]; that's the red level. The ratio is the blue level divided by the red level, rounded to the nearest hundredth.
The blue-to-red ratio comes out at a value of 0.97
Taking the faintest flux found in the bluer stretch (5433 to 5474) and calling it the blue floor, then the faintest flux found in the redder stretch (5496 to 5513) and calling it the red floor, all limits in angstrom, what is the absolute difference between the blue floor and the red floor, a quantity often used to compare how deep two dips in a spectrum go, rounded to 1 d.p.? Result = 1.0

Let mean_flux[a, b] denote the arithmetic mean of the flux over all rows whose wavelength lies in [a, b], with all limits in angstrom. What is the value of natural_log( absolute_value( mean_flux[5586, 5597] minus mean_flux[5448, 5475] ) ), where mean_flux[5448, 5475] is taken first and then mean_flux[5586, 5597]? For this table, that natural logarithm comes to -1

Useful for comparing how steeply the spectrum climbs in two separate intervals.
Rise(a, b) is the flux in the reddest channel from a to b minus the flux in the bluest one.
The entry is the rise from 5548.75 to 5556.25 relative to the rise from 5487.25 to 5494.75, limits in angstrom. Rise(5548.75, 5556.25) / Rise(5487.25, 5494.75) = -1.6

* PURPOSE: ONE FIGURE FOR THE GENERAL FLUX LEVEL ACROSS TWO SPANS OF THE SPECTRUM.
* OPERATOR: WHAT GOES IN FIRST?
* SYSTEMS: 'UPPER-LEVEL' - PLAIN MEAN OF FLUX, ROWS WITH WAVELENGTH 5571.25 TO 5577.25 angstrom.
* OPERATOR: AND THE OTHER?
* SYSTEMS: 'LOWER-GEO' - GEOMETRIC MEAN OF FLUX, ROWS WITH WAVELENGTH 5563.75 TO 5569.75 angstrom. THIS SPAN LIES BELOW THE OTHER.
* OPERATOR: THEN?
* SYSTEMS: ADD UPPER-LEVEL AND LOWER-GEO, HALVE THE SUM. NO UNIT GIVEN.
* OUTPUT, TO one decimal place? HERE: 11.2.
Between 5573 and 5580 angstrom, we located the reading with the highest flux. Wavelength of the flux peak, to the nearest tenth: 5578.0 angstrom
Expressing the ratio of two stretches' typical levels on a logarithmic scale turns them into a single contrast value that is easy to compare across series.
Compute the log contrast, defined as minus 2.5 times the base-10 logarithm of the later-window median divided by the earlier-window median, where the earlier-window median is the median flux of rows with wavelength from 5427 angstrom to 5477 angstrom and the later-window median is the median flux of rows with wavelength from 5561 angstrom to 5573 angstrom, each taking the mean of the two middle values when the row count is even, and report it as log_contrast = 0.04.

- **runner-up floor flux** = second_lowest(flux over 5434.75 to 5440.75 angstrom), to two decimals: 11.16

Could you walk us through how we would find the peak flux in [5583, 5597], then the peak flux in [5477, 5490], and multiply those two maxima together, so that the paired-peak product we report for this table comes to 158.6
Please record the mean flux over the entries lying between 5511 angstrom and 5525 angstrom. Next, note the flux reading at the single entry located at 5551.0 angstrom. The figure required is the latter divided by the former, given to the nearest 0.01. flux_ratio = 0.99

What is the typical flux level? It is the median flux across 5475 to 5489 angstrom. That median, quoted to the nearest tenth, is 11.4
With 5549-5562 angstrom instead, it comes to 12.0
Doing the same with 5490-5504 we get 12.3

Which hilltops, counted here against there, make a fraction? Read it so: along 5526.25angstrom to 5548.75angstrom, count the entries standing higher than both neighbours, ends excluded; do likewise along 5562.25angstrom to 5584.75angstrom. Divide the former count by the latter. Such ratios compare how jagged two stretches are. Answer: 1.00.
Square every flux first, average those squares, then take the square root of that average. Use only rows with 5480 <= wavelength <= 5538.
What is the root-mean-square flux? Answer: 11.8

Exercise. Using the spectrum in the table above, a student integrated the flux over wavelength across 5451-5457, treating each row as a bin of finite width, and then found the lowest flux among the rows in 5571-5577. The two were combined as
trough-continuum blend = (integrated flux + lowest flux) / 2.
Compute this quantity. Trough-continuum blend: 37.6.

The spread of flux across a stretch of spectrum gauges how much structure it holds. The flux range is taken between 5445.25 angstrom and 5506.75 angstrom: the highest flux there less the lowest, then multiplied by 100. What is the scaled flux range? 289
